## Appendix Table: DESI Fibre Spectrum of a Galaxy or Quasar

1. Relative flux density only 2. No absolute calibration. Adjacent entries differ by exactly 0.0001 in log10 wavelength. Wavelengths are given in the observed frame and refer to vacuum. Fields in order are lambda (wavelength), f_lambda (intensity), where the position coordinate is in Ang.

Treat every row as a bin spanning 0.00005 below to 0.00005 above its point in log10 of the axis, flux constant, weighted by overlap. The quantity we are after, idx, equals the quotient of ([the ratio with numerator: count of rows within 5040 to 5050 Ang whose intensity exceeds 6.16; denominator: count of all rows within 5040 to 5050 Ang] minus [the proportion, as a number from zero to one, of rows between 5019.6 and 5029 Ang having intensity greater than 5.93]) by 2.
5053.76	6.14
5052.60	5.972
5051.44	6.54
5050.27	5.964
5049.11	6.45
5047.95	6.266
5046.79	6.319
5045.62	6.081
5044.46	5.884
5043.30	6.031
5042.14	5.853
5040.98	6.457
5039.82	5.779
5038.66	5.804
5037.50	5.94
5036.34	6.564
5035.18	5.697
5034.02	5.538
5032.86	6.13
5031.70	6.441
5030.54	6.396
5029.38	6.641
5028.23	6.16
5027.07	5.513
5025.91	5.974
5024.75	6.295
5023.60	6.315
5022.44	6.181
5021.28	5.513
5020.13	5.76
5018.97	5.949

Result -0.06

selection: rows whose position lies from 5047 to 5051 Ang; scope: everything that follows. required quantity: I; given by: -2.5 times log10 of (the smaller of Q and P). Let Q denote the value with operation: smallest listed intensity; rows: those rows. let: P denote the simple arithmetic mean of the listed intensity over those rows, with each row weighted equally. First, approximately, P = 6.23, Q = 5.964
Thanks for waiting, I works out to -1.94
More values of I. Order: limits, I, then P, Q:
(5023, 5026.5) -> -1.94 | 6.19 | 5.974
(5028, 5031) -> -1.97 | 6.40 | 6.16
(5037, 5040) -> -1.90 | 5.84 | 5.779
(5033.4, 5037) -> -1.86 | 5.93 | 5.538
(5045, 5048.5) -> -1.96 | 6.22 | 6.081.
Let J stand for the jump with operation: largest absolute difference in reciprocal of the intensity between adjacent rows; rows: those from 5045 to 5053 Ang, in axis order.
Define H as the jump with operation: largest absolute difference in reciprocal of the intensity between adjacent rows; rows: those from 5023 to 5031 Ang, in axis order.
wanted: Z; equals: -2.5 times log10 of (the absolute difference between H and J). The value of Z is 5.9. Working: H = 0.0191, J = 0.015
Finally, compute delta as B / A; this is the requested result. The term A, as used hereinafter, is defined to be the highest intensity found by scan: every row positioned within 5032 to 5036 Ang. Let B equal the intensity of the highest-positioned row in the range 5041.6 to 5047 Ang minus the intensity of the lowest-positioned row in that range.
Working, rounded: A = 6.13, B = 0.47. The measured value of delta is 0.08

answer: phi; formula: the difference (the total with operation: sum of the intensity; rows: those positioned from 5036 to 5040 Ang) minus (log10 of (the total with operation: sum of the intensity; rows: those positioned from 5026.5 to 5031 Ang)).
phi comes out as 23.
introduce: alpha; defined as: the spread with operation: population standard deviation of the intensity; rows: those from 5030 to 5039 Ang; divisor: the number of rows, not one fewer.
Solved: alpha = 0.35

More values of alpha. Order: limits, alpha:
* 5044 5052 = 0.23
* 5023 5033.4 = 0.31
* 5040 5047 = 0.22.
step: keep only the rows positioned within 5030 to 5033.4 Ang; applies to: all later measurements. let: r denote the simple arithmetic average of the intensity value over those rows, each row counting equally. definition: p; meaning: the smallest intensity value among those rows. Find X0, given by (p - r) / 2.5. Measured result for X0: -0.08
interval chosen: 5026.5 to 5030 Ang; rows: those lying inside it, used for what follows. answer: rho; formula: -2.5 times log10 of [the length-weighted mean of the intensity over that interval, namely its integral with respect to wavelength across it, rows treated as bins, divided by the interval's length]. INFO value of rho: -1.97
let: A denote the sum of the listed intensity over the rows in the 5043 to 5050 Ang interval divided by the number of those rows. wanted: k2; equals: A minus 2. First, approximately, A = 6.17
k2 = 4.17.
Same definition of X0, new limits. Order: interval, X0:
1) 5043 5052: -0.12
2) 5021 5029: -0.19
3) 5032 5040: -0.15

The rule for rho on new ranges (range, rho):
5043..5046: -1.94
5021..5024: -1.95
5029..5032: -2.03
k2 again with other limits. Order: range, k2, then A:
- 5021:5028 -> 3.97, 5.97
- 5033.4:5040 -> 3.89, 5.89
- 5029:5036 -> 4.14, 6.14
